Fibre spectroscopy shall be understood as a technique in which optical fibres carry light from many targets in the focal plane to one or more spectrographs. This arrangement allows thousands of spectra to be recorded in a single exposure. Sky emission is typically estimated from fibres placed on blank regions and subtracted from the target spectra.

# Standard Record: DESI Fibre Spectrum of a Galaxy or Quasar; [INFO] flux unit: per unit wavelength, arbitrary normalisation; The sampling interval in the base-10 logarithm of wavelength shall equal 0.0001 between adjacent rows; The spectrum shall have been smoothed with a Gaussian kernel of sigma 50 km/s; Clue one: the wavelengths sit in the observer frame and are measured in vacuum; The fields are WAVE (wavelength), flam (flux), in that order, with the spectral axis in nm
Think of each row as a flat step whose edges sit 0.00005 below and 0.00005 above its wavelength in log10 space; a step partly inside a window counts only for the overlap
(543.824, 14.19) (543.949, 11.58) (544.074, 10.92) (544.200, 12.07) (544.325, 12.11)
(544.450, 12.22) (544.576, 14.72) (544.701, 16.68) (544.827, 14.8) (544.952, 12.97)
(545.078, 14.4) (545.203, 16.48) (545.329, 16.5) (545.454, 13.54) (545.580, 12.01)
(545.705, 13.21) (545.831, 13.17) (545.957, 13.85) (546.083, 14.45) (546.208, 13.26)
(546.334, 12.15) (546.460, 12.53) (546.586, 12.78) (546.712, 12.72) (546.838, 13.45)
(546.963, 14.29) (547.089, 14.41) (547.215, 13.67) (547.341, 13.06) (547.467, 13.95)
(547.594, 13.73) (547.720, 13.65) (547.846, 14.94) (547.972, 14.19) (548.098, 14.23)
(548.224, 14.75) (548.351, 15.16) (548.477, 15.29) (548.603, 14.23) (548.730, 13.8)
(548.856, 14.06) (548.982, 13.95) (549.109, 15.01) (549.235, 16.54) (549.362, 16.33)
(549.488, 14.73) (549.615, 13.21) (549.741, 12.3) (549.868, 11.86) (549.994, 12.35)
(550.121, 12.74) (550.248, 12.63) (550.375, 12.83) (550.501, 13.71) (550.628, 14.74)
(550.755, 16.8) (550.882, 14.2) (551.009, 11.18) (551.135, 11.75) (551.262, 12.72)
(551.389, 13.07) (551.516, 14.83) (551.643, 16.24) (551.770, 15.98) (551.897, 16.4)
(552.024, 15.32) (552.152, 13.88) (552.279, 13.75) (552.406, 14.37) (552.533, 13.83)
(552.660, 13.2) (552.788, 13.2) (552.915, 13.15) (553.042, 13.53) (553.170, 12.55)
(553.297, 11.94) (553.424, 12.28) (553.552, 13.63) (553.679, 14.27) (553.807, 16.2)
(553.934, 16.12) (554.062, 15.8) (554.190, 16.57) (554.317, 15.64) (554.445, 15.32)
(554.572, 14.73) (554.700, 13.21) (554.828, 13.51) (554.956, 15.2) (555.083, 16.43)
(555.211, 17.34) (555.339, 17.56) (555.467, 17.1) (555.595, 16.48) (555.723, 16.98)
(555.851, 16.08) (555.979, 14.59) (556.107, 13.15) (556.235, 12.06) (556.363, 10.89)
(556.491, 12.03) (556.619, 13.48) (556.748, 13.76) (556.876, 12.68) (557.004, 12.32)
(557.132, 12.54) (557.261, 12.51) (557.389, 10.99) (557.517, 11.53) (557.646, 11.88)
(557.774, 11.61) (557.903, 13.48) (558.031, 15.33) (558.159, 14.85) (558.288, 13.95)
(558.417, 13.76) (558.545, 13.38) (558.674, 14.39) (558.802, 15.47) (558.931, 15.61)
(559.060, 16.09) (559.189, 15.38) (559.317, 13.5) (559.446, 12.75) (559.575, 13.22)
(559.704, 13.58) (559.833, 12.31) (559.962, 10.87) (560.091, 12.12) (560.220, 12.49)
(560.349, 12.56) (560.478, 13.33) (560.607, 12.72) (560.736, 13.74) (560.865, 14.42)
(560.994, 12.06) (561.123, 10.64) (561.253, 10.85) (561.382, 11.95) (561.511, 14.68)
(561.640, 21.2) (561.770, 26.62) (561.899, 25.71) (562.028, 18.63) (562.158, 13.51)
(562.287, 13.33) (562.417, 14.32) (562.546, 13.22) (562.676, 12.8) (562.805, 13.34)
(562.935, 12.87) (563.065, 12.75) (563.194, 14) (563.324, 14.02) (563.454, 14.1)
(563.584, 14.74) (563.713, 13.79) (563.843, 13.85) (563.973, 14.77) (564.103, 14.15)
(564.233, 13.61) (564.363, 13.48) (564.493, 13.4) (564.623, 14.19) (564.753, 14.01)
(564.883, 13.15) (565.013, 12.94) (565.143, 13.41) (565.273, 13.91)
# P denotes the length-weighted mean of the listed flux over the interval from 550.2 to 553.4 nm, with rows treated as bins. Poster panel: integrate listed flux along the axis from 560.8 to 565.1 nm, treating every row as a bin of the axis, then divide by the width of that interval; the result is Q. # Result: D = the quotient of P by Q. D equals 0.948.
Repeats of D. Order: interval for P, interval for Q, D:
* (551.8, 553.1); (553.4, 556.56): 0.944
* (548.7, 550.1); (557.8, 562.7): 0.969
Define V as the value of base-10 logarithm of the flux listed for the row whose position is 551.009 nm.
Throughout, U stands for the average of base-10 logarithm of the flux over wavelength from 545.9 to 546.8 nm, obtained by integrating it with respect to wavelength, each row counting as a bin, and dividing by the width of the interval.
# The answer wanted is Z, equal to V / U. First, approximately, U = 1.117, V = 1.05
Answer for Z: 0.94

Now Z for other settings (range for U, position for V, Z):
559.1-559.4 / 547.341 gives 0.96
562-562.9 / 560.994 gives 0.95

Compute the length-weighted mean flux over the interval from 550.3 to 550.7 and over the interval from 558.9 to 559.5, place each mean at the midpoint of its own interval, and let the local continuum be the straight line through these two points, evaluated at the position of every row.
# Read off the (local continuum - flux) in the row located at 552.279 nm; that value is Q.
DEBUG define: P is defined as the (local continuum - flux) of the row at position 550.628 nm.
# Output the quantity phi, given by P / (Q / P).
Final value 4.01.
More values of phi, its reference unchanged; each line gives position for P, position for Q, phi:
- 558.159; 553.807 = -0.04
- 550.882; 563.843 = 0.11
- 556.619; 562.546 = 0.48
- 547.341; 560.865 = 0.46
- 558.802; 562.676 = 0.34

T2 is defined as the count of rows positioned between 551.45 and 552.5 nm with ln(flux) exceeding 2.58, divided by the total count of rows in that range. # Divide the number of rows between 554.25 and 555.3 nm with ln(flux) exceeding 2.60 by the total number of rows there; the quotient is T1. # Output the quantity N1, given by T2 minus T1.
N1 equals 0.1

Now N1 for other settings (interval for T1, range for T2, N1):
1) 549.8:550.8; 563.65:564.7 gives 0.6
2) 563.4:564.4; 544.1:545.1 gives -0.5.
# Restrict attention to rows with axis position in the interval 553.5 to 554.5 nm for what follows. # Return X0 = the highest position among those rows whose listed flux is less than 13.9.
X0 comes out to 553.552 nm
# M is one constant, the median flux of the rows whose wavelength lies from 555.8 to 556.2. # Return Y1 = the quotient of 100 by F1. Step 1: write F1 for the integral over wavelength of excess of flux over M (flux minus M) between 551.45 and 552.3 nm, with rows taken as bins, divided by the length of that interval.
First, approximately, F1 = 0.7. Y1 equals 148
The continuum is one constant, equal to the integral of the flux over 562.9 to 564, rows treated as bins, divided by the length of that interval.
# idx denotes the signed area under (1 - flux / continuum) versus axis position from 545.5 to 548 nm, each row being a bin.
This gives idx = 0.074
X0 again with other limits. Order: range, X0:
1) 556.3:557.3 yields 557.261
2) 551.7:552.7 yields 552.660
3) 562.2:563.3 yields 563.065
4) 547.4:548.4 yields 547.720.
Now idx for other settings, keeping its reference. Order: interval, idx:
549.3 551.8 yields 0.035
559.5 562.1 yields -0.151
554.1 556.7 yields -0.196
